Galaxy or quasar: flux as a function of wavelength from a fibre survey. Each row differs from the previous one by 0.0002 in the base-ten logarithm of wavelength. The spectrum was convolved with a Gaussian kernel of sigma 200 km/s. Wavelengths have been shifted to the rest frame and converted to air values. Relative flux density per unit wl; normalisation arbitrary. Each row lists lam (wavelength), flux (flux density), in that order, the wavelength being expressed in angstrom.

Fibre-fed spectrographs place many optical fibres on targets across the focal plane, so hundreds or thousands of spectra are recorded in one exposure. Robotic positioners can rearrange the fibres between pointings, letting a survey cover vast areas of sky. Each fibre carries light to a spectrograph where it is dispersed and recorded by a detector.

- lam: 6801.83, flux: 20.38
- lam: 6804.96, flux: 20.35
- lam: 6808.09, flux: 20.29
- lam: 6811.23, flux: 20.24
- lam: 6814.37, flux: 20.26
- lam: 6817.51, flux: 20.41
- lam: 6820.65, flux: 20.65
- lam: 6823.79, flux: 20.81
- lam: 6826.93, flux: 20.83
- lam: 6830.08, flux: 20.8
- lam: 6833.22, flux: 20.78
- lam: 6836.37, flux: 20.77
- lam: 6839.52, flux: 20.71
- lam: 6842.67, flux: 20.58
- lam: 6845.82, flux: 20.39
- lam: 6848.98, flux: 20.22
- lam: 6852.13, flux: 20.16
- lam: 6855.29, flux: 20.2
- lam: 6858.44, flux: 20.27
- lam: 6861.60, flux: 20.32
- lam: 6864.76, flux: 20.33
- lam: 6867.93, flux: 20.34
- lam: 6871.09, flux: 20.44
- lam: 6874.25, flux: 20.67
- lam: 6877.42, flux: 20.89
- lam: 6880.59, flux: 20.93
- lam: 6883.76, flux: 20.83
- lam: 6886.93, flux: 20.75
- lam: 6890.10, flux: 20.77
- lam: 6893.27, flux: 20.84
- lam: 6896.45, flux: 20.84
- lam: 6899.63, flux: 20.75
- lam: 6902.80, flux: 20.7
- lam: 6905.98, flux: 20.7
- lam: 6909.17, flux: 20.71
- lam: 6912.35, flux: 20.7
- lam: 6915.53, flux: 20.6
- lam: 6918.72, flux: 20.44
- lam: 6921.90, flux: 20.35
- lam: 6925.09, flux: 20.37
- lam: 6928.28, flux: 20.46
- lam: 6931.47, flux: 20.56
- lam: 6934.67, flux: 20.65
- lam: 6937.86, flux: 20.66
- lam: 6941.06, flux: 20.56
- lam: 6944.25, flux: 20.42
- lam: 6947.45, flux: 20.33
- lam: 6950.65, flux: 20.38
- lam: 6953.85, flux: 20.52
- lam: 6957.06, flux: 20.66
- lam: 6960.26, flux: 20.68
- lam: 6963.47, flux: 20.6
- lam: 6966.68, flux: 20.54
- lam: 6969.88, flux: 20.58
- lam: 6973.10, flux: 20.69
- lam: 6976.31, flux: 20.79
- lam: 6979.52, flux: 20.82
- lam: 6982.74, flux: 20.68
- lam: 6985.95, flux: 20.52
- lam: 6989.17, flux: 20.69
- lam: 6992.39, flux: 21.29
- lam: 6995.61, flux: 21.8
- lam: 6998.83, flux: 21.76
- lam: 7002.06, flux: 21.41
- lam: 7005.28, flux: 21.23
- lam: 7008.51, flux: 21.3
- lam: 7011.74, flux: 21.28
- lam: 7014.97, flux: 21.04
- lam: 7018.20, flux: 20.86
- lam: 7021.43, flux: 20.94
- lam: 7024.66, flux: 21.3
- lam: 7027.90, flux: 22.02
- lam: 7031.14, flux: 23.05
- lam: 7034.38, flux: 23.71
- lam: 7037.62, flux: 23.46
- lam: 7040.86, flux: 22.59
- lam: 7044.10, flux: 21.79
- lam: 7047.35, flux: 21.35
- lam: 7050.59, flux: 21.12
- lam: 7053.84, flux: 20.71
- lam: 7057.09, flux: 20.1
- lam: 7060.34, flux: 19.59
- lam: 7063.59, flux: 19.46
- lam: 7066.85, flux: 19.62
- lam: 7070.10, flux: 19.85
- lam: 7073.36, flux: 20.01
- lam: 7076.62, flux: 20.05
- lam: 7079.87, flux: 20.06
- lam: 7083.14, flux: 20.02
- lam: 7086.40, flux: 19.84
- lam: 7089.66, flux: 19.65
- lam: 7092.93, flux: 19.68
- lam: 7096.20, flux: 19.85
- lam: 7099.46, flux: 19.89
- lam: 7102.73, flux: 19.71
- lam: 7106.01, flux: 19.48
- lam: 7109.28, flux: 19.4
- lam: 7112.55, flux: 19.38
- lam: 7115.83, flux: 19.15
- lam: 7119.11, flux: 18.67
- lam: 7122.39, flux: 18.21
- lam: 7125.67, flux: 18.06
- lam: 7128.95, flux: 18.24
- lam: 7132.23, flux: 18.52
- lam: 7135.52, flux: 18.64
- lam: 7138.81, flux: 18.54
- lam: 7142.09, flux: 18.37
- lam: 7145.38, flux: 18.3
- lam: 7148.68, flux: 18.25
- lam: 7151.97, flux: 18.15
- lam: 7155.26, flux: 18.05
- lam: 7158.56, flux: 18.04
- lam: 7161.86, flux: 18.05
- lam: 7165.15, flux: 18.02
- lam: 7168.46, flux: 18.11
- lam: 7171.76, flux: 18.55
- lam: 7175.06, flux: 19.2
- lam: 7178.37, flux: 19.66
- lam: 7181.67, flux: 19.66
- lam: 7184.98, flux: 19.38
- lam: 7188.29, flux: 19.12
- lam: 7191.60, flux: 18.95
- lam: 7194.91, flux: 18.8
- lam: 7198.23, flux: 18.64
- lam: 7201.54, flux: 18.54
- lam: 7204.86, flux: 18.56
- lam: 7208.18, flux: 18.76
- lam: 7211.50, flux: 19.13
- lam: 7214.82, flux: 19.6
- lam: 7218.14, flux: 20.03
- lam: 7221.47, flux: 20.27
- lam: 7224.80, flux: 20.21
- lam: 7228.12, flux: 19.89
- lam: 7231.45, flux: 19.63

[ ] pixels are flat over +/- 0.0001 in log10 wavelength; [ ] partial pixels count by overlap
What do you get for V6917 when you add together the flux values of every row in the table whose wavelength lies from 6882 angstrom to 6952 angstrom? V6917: 453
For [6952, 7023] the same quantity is 461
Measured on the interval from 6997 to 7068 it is 470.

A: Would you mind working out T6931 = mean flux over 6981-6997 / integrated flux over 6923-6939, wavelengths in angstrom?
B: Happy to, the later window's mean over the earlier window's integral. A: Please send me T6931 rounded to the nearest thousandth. 0.064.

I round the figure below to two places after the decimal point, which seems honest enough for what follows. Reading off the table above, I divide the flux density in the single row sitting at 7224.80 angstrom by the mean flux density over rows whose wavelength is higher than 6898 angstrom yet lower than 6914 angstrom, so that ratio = 0.98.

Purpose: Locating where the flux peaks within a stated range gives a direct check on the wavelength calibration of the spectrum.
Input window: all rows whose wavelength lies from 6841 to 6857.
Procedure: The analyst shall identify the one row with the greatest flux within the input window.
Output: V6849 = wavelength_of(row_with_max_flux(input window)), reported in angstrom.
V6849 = 6842.67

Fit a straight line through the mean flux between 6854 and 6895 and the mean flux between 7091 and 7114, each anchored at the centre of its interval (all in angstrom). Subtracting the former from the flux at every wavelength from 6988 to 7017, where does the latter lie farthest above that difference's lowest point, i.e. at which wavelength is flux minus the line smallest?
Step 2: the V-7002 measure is 6989.17 angstrom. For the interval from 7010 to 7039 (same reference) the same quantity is 7018.20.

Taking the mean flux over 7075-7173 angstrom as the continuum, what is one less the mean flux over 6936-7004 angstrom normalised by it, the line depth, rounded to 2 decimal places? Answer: -0.10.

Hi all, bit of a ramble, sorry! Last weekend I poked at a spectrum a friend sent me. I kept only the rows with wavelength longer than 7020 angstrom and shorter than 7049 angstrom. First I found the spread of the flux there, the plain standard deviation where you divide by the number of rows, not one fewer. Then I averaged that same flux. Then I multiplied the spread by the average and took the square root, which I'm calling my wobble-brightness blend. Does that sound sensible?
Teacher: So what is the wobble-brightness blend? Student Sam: 4.6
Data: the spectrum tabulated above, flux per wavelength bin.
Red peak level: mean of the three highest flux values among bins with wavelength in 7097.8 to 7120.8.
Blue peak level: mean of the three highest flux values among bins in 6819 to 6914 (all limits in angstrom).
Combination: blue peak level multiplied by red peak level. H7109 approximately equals 411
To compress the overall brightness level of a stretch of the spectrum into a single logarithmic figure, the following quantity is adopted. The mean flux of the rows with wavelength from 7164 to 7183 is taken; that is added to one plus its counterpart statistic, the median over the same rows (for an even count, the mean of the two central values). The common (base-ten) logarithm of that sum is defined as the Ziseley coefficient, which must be 1.59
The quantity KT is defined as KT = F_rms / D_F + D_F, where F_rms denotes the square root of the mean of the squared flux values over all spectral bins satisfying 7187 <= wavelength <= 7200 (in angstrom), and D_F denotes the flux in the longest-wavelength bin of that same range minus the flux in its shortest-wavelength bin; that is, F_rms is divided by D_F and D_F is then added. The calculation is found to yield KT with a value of -40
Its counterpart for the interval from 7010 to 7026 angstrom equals 1054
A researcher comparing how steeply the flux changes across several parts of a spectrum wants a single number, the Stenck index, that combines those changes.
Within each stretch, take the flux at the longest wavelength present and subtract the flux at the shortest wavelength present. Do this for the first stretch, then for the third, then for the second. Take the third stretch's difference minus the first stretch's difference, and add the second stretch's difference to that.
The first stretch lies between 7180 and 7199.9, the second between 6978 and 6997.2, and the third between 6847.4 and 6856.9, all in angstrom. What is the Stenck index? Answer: 2.0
